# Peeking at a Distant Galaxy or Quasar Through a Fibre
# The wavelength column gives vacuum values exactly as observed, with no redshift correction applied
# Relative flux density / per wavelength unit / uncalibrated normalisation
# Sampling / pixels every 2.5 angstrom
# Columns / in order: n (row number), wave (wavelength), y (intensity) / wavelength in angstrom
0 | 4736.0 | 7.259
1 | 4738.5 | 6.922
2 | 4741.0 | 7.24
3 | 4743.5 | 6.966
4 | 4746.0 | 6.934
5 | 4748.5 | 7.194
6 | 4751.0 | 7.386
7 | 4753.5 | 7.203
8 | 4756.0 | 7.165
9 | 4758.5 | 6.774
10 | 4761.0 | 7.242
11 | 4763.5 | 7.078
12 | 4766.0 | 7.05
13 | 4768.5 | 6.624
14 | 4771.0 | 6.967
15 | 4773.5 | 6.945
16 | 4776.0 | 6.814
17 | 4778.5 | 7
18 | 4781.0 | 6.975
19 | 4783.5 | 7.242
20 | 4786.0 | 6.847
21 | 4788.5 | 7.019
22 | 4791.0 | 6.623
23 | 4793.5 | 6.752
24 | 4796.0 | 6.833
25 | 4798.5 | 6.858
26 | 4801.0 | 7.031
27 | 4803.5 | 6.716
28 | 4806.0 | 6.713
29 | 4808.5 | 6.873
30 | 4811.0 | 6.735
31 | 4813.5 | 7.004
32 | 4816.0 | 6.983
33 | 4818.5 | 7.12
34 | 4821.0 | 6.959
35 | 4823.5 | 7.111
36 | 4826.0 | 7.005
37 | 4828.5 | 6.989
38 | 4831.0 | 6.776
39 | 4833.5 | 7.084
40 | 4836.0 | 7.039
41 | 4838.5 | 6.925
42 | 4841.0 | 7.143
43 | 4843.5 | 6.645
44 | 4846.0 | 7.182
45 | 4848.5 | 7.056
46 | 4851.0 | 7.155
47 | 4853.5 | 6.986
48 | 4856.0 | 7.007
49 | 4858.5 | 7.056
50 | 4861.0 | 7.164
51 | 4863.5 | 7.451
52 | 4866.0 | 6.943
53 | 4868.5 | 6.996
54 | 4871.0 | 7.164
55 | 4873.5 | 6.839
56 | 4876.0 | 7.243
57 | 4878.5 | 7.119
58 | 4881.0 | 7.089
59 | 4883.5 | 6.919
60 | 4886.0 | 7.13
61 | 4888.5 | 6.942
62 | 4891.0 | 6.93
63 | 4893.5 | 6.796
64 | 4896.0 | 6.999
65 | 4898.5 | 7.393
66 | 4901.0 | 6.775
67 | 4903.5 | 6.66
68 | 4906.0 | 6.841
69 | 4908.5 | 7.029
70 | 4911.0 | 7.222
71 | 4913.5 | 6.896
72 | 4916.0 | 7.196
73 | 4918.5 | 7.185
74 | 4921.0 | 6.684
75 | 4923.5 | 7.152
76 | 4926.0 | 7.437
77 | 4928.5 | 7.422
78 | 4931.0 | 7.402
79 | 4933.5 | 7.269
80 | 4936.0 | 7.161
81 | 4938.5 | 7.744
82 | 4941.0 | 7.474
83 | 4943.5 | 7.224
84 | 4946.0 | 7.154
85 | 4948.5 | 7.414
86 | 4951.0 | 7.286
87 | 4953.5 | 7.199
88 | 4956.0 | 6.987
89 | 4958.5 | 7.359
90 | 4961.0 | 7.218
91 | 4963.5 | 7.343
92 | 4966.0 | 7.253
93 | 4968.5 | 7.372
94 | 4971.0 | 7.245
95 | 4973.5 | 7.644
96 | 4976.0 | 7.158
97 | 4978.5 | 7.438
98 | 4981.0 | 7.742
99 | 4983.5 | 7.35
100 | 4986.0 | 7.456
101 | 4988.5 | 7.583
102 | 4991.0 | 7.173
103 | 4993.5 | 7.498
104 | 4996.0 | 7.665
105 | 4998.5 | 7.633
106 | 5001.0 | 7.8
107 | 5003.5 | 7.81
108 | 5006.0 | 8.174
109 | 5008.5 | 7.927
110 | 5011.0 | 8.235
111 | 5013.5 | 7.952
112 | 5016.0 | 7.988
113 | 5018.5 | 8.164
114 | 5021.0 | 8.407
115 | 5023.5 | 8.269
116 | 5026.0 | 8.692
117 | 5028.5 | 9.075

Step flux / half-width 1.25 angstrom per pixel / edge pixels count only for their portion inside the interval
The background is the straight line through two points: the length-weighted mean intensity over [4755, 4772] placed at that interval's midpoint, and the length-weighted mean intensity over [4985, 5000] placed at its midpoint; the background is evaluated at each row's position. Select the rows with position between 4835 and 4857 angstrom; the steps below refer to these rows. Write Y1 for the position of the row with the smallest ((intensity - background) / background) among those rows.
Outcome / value 4843.5 angstrom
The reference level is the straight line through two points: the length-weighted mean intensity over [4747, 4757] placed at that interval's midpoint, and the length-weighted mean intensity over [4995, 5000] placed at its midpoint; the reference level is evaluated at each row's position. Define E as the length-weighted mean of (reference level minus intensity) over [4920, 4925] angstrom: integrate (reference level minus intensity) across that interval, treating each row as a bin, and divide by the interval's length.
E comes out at 0.6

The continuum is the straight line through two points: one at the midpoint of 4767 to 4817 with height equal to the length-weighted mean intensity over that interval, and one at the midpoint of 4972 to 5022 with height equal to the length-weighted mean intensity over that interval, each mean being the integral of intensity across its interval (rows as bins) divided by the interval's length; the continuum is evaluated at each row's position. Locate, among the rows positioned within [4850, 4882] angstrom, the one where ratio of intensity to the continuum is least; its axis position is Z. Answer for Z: 4873.5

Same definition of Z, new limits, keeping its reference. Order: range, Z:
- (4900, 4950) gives 4921.0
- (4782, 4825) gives 4791.0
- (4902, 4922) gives 4921.0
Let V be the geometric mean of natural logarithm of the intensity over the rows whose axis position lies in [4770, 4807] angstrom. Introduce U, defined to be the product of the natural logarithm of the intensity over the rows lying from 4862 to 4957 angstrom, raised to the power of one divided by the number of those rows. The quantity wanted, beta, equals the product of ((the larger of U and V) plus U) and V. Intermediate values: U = 1.96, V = 1.930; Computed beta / 7.57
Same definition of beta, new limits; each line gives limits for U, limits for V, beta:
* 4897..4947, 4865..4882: 7.69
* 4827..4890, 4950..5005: 7.92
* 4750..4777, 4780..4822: 7.52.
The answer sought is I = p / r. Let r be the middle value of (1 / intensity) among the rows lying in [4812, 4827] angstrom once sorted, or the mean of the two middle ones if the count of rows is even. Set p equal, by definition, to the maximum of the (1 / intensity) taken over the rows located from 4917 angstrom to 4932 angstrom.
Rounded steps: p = 0.150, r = 0.143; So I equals 1.05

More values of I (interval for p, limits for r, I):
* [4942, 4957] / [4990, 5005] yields 1.09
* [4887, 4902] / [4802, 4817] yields 1.00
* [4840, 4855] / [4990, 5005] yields 1.15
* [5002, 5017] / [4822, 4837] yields 0.90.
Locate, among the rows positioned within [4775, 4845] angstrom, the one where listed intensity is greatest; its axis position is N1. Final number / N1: 4783.5 angstrom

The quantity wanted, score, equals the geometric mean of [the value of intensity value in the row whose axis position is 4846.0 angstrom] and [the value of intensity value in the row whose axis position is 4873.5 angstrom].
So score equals 7.01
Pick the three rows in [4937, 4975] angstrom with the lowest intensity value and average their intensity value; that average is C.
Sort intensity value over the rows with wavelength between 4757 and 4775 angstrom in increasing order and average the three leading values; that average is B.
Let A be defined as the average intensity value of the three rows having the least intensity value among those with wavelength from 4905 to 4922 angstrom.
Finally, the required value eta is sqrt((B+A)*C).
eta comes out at 9.83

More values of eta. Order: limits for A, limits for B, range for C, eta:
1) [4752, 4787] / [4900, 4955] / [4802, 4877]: 9.48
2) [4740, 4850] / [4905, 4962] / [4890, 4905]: 9.52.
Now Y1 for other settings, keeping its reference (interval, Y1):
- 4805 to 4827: 4806.0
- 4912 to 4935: 4921.0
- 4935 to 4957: 4956.0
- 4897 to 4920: 4903.5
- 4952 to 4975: 4956.0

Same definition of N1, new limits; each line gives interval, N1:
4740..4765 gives 4751.0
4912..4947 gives 4938.5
